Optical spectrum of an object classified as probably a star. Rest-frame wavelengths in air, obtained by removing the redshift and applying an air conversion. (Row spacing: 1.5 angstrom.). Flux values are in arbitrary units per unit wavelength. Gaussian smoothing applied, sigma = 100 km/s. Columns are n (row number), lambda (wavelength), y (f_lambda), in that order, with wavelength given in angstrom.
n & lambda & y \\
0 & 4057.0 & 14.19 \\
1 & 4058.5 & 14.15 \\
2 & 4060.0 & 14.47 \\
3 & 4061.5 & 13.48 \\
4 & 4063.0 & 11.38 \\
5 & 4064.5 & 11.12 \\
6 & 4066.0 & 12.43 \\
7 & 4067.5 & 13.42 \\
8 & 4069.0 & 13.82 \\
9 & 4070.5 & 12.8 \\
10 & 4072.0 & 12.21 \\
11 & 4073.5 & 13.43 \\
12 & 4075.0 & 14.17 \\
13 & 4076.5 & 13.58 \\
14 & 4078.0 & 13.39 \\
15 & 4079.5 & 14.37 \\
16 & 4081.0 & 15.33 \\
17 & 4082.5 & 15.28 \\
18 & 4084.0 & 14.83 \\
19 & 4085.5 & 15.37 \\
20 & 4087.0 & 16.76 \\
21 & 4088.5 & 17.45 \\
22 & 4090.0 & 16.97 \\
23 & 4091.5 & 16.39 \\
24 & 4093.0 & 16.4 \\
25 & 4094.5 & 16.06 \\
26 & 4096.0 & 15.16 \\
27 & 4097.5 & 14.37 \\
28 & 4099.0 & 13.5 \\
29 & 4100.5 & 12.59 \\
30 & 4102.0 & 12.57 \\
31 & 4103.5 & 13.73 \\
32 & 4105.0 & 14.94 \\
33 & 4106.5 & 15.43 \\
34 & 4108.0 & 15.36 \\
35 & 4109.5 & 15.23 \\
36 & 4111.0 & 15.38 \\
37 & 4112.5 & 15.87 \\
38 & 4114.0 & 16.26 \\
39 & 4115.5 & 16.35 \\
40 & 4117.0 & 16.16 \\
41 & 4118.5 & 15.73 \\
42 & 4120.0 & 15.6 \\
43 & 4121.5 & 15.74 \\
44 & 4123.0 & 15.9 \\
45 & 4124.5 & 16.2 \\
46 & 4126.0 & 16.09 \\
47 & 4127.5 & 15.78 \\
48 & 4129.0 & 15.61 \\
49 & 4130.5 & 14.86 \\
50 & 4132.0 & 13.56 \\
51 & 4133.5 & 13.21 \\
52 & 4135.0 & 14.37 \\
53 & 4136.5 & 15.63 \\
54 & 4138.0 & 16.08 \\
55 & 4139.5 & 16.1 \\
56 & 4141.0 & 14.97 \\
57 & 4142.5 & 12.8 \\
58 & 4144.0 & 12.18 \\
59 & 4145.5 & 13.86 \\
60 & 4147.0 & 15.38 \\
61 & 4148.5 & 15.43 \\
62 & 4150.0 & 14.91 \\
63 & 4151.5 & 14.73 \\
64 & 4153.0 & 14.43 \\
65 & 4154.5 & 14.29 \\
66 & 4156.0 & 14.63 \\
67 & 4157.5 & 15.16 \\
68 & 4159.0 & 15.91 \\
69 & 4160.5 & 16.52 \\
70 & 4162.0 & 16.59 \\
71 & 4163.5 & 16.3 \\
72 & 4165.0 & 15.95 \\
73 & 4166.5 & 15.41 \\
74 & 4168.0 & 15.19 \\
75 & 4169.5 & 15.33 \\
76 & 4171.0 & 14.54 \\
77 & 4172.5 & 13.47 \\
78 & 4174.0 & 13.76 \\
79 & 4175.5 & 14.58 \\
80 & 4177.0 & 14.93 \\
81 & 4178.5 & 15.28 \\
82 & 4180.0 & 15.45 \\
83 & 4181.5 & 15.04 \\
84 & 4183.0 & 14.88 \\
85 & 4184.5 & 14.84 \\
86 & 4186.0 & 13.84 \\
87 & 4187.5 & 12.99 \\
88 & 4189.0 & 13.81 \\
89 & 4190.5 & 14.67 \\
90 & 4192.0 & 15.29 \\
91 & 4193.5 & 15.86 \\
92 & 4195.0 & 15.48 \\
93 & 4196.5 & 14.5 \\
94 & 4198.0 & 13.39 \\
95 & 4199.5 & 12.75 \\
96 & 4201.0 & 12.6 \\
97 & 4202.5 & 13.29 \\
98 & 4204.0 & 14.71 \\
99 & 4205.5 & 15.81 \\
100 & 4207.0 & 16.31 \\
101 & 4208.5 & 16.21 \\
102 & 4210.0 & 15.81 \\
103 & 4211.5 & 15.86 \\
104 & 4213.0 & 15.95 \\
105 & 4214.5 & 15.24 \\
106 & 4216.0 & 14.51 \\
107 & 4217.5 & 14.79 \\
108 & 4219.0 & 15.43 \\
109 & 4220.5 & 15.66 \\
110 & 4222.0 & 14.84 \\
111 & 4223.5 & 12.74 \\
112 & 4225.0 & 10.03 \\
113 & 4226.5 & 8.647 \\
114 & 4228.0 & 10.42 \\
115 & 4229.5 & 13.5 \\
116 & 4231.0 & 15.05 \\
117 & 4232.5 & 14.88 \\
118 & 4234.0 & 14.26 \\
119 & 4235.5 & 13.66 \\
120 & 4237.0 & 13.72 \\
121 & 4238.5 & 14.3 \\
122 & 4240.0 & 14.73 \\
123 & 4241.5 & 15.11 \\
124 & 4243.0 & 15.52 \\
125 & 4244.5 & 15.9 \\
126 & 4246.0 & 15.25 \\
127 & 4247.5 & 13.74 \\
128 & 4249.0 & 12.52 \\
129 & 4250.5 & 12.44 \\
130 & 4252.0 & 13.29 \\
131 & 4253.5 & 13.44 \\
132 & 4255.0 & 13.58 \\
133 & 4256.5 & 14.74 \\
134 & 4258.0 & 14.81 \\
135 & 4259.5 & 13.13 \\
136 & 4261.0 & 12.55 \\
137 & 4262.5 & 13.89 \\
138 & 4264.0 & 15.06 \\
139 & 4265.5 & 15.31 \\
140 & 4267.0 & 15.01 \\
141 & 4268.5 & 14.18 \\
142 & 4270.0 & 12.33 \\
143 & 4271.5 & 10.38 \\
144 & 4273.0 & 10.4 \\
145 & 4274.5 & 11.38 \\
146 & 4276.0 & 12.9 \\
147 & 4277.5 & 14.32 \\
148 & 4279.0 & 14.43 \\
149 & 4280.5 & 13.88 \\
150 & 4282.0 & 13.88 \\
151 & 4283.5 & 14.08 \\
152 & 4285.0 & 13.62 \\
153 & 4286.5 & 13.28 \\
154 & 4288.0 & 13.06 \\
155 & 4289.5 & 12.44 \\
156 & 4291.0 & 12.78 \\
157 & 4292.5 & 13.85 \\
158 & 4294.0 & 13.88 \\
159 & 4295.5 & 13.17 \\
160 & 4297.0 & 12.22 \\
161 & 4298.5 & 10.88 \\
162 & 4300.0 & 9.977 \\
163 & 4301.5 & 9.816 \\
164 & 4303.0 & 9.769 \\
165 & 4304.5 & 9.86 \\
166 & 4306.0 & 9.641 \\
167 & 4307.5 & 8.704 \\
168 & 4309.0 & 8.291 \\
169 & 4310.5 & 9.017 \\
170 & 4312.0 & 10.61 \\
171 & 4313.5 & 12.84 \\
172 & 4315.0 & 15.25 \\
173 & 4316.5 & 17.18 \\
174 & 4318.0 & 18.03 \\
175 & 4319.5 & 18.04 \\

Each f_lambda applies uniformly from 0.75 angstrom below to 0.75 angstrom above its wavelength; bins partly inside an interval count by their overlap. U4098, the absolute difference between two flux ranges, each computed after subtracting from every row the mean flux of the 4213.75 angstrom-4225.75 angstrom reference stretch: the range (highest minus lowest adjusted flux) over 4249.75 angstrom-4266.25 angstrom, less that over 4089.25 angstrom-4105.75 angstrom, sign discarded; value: 1.5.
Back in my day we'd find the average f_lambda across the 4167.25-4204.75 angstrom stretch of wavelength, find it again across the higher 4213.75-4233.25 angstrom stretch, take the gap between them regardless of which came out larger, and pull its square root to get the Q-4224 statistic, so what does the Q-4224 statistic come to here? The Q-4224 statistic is 0.95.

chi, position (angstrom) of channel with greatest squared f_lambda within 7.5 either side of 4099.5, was 4093.0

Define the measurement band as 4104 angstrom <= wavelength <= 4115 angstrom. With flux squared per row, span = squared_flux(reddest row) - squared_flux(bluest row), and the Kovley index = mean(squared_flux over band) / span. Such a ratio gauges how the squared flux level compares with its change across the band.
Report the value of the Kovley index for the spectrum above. 6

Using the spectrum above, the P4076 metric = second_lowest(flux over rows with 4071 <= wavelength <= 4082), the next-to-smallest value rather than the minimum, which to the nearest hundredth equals 13.39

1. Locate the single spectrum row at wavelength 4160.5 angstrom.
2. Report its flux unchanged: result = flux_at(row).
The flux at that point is 16.52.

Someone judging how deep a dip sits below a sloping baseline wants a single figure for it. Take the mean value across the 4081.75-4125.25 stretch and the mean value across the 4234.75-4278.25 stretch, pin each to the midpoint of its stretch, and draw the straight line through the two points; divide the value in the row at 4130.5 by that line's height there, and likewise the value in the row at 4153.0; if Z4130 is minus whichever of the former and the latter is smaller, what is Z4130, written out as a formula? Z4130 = -0.97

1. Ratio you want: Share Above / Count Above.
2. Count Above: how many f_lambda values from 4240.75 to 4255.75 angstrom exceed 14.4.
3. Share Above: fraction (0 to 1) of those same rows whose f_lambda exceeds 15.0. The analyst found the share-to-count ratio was 0.10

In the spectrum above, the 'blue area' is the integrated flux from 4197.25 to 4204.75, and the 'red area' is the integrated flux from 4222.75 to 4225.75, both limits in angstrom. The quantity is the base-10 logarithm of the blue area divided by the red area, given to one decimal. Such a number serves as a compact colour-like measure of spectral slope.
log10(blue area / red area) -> 0.5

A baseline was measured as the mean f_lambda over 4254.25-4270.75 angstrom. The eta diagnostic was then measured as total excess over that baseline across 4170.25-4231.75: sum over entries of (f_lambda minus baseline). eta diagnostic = 11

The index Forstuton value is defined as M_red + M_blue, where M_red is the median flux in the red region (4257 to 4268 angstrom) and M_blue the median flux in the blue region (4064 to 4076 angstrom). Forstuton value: 28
